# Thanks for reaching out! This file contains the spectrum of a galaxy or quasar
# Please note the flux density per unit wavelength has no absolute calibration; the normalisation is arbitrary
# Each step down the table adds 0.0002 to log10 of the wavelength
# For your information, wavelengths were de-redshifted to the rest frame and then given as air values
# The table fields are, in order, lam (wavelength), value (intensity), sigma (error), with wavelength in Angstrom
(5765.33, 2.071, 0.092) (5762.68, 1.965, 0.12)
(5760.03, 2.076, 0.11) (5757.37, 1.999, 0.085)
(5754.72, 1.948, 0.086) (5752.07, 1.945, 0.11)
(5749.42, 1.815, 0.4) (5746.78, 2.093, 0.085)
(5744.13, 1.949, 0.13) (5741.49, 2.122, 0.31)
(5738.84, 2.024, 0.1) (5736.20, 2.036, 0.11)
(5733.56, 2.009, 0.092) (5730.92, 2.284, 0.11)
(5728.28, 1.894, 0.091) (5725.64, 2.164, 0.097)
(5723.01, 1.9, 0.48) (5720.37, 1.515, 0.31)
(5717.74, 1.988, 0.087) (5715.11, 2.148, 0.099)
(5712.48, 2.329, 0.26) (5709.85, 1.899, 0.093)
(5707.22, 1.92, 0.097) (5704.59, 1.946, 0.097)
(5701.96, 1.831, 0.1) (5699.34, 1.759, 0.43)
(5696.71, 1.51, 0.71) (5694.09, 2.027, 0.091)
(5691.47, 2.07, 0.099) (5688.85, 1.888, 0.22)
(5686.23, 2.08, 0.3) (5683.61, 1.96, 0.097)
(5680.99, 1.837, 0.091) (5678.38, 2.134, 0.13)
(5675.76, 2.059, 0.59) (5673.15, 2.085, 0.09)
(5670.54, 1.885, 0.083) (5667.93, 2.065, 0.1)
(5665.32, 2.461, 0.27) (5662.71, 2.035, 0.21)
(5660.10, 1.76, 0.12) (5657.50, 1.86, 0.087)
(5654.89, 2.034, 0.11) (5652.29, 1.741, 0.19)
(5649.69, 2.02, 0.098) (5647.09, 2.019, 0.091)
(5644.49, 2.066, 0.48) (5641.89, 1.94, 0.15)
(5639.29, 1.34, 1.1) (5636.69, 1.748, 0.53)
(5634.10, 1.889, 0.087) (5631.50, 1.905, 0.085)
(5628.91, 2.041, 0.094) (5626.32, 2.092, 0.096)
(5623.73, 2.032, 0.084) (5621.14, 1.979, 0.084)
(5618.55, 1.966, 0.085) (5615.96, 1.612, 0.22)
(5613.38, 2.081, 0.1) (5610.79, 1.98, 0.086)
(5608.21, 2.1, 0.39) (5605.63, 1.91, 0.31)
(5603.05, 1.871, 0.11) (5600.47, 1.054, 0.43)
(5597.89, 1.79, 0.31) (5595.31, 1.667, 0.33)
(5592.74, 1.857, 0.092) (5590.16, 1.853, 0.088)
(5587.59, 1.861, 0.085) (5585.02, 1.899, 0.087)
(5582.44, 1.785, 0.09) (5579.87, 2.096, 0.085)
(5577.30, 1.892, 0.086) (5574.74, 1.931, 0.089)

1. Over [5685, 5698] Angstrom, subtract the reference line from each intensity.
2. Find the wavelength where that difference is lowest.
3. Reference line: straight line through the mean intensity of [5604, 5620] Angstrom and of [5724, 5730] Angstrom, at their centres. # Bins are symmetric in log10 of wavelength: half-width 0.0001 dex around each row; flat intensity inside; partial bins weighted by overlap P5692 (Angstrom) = 5696.71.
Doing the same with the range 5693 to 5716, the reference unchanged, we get 5696.71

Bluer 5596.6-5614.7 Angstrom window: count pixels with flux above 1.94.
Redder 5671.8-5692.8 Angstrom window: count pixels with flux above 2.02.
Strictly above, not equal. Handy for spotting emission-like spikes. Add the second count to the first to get 8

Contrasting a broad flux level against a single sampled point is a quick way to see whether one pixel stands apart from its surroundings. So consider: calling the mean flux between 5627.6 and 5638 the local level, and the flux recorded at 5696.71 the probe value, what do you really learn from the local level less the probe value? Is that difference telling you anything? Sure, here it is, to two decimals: 0.39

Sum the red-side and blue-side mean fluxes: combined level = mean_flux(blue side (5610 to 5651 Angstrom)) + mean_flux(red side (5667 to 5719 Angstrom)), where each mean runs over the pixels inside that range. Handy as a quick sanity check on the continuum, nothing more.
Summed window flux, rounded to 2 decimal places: 3.89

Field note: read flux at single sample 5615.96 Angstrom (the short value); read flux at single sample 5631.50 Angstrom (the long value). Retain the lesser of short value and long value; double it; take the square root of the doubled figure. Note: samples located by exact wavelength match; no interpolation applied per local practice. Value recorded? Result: 1.80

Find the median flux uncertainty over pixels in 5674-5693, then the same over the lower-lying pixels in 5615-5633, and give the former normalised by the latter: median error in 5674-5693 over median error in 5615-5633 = 1.5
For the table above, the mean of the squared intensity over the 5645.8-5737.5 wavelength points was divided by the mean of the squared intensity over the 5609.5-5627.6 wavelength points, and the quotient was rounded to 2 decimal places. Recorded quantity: 1.02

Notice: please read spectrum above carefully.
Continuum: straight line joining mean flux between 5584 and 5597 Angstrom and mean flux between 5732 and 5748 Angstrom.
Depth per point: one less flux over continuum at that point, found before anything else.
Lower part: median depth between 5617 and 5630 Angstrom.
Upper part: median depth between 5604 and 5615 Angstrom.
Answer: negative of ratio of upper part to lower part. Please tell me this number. -1.1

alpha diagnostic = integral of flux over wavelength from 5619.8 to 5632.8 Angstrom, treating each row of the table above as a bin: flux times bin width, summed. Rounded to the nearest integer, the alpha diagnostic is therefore 26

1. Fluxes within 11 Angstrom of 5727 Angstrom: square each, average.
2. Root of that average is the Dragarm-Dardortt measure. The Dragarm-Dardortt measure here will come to 1.99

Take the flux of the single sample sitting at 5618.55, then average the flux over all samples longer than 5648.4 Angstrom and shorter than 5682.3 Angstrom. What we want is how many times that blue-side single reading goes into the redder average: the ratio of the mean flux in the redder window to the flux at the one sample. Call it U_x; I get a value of 1.02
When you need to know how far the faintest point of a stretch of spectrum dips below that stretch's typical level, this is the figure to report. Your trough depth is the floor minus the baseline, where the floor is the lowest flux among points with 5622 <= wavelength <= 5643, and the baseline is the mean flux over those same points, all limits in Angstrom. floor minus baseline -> -0.53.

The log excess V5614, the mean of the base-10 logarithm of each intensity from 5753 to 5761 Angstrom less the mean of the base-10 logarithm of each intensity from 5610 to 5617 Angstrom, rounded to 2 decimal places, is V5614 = 0.03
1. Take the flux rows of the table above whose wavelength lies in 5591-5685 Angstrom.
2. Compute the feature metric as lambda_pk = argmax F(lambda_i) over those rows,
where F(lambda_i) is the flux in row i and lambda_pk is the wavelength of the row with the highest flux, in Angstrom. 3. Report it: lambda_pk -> 5665.32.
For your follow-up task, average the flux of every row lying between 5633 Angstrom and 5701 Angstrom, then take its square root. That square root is 1.39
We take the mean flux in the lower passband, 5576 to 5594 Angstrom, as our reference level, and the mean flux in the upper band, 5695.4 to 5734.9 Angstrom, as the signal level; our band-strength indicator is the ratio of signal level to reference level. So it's 1.025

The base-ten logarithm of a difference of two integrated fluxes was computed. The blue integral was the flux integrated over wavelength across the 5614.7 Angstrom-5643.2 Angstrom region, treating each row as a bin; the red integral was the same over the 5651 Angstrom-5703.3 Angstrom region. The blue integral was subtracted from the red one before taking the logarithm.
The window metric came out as 1.7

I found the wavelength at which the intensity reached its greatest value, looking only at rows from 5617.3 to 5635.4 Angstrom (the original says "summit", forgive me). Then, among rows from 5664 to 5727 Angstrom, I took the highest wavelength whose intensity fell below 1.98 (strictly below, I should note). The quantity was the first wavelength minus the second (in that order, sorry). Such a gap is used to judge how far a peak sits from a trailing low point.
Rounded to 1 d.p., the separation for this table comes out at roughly -96.7 Angstrom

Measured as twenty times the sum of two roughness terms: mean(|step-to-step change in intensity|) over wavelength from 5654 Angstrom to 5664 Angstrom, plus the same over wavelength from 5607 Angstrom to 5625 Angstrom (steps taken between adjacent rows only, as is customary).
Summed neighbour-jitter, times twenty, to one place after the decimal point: 7.4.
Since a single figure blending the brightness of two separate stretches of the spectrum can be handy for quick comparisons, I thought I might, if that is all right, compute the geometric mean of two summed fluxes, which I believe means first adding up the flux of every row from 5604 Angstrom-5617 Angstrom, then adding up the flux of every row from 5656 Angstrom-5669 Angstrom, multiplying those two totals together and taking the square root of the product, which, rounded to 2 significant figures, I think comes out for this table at 9.9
